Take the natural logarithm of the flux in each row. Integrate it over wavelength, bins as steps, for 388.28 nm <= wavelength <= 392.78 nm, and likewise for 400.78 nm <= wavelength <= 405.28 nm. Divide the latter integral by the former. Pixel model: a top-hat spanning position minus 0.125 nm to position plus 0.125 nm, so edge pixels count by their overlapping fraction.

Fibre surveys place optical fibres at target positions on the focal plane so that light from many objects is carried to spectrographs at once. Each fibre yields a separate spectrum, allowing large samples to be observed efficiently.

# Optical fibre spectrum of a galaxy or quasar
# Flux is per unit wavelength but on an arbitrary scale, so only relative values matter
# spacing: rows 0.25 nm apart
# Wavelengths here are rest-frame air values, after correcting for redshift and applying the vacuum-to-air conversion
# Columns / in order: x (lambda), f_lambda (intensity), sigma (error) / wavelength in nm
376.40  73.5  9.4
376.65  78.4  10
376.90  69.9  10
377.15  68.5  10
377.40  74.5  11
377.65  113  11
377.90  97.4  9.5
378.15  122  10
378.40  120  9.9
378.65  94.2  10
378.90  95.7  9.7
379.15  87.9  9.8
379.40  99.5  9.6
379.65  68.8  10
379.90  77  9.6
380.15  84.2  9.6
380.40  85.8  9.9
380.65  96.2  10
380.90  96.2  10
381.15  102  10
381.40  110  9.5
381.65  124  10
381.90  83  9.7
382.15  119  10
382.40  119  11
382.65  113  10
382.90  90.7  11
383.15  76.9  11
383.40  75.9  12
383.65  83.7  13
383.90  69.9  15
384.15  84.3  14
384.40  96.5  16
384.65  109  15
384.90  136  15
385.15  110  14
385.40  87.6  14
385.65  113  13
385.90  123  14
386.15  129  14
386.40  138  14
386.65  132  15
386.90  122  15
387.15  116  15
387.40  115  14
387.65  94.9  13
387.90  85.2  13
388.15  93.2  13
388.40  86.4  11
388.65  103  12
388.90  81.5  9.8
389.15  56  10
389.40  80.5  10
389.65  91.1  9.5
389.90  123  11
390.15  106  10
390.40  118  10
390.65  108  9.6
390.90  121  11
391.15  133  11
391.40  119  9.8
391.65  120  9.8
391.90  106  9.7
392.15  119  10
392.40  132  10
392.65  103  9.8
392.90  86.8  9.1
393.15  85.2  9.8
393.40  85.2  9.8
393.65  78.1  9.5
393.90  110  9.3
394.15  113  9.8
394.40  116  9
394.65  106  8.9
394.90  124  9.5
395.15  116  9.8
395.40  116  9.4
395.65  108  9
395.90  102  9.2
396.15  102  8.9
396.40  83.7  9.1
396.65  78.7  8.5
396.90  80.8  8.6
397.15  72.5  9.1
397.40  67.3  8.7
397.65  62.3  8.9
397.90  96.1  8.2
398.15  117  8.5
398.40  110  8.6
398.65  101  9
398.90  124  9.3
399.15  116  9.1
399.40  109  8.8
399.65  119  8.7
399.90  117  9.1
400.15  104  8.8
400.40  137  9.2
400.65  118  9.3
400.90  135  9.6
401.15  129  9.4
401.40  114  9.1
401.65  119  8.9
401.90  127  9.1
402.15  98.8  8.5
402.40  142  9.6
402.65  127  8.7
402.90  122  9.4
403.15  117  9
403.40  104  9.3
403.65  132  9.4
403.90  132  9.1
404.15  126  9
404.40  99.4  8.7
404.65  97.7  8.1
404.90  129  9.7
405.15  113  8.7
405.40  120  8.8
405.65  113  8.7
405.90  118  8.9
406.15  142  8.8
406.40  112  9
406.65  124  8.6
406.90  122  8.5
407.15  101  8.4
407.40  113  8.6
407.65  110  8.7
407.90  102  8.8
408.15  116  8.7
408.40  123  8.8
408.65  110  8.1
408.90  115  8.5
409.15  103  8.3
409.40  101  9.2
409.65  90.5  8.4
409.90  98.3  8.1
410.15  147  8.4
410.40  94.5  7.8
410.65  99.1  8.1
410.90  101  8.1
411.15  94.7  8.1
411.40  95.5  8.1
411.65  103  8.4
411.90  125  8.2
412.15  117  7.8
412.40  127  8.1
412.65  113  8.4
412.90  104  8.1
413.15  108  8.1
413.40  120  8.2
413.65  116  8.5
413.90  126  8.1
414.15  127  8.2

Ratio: 1.03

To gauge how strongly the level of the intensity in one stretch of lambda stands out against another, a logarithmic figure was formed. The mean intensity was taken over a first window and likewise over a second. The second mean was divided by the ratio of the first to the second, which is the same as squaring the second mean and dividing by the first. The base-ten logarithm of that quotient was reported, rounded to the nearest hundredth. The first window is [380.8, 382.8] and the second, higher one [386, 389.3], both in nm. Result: 2.00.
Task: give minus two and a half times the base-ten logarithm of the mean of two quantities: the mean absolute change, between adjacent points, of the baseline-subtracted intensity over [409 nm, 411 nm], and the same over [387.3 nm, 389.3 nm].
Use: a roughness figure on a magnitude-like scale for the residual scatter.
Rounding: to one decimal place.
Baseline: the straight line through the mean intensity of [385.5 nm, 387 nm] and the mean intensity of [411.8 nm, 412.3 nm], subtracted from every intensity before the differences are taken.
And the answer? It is -3.1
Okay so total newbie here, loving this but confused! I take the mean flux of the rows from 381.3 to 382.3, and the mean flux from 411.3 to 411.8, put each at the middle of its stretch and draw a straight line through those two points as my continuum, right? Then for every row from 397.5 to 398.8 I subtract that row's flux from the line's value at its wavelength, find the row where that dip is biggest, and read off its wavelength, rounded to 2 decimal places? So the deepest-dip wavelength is 397.65 nm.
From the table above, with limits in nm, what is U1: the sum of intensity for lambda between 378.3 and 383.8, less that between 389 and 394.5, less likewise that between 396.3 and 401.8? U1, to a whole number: -2518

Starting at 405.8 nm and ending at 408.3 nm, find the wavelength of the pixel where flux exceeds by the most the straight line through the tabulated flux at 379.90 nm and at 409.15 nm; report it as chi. 406.15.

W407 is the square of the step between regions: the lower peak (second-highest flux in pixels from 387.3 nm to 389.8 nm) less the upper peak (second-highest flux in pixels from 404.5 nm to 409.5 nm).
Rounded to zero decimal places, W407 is 676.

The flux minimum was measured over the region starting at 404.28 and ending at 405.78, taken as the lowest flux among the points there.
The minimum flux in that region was 97.7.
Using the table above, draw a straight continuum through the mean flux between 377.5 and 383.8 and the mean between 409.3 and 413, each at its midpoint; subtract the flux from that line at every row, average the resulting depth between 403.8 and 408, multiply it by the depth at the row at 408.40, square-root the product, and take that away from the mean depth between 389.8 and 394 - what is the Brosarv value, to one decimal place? -21.1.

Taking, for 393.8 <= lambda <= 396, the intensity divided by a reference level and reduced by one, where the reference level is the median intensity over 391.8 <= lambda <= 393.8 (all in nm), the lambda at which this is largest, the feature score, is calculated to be 394.90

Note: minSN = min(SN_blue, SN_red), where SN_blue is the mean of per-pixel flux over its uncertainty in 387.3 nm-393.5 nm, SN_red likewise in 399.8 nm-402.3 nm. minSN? 9.7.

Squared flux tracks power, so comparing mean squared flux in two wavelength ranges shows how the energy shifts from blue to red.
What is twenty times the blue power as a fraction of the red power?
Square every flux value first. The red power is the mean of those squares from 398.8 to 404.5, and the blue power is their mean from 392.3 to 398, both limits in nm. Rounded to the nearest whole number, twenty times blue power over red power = 13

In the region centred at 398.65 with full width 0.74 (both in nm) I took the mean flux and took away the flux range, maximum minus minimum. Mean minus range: 89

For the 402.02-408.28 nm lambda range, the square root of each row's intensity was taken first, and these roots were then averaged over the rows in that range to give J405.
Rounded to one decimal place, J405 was 10.8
